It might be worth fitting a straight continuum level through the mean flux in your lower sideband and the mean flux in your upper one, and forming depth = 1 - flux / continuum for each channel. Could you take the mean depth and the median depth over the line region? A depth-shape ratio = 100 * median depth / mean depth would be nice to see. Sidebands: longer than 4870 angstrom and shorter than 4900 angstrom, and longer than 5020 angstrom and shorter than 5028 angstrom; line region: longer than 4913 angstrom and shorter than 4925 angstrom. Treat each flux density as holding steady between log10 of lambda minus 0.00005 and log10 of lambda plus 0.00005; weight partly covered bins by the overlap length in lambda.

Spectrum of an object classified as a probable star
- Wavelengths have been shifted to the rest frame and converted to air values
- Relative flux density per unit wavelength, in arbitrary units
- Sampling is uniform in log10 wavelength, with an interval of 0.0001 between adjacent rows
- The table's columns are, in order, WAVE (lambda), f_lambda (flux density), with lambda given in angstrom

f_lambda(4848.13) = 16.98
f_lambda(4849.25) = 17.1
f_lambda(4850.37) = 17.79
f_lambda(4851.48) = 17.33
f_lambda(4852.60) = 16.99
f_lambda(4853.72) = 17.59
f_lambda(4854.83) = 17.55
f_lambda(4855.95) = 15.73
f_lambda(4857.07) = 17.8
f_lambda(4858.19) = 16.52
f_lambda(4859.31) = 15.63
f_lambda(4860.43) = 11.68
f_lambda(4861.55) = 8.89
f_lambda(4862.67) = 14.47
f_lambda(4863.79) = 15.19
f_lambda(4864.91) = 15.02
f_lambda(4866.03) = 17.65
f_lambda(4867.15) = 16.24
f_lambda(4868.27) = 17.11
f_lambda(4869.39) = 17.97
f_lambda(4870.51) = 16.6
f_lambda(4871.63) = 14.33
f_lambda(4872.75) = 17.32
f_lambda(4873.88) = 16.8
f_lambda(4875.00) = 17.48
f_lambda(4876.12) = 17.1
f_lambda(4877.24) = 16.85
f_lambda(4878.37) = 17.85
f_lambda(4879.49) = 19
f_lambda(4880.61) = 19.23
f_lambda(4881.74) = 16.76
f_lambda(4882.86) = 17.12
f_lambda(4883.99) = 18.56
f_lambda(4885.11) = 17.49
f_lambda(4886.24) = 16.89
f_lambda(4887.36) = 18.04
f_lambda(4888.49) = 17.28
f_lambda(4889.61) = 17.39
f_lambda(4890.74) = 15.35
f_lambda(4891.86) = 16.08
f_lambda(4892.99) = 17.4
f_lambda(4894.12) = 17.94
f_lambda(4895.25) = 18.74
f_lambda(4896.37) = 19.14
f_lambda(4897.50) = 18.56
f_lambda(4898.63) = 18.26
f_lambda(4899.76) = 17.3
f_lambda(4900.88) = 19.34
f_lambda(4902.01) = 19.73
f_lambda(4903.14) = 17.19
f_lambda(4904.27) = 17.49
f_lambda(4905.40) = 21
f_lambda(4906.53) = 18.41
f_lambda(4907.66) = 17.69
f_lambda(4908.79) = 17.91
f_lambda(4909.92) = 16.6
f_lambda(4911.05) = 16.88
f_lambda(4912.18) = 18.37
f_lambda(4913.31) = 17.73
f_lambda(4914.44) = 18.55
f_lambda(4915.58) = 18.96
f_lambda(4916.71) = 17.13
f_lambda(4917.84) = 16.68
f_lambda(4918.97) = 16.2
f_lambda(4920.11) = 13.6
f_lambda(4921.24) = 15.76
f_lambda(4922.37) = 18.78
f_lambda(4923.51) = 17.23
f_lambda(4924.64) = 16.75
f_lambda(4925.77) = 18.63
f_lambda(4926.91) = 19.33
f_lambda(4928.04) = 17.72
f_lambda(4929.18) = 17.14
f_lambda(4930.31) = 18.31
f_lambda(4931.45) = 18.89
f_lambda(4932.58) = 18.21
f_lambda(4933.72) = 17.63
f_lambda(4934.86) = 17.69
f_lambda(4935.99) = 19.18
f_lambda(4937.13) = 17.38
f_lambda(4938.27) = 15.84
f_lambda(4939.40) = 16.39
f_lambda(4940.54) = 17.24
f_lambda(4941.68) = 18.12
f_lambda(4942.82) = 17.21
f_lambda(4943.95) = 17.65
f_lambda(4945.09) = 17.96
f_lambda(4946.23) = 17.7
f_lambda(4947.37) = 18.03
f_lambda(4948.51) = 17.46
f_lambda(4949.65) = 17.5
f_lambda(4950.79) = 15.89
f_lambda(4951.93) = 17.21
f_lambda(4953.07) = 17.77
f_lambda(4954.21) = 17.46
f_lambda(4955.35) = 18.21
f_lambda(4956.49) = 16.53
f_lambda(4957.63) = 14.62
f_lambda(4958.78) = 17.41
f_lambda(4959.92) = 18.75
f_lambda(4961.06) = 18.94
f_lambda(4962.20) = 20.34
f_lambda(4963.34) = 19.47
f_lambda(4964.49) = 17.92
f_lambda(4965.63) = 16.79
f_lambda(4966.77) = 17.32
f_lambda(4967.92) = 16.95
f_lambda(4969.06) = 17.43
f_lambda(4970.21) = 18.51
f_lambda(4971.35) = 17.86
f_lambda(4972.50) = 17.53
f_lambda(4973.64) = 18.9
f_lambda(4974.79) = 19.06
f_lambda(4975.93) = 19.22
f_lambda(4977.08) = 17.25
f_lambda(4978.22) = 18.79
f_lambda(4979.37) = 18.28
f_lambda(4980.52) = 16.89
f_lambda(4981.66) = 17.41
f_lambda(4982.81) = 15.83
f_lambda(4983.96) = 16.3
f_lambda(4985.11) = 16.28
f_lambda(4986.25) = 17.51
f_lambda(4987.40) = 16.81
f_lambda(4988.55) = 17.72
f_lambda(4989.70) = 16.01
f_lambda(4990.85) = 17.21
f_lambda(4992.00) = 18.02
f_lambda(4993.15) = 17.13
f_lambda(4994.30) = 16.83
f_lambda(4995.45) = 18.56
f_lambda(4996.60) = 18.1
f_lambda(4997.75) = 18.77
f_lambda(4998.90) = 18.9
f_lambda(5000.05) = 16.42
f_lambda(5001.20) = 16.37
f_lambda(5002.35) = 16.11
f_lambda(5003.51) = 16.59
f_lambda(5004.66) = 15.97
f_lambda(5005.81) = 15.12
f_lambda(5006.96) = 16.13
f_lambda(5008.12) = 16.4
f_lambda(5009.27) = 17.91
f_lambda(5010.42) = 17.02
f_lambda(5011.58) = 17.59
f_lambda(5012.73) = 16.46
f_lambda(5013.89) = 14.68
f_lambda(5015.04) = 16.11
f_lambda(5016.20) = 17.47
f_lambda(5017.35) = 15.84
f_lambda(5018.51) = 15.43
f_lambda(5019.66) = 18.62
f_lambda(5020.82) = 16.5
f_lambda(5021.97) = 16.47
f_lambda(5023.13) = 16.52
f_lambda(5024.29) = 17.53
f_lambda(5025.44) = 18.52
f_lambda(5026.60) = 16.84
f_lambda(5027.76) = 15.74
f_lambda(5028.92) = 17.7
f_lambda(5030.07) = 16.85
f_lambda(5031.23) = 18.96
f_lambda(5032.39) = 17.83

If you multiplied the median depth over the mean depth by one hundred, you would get 67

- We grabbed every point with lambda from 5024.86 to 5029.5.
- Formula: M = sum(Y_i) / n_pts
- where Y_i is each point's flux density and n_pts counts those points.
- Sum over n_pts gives 17.2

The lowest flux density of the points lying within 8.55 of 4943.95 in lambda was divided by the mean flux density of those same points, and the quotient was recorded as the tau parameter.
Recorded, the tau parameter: 0.911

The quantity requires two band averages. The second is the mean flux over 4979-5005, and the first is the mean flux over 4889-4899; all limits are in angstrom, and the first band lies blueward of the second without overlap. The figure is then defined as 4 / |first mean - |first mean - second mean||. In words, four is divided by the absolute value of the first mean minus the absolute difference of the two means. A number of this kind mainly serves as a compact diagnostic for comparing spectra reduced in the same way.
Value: 0.233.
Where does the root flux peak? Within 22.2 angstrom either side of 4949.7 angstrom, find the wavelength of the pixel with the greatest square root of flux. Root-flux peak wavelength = 4962.20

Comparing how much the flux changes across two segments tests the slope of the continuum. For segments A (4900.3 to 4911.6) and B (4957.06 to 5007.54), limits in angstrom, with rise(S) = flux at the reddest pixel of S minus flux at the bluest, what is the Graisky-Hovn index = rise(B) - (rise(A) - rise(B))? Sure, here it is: 5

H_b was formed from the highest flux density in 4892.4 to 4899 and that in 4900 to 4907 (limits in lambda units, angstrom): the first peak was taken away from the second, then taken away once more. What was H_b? -17.3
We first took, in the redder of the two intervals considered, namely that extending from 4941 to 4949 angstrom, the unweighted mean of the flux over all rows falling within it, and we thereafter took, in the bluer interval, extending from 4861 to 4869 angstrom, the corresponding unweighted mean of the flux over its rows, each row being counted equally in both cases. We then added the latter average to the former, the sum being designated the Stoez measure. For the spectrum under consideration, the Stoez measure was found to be 32.7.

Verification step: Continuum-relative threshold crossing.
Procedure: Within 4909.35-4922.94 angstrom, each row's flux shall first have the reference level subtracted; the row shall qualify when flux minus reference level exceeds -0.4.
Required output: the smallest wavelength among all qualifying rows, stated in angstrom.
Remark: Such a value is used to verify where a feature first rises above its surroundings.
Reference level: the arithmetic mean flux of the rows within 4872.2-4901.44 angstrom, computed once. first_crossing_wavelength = 4912.18 angstrom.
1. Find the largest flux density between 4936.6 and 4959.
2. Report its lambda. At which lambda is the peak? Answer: 4955.35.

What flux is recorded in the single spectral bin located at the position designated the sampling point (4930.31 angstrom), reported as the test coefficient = 18.31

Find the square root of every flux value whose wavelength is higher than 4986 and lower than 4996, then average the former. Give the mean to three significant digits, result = 4.16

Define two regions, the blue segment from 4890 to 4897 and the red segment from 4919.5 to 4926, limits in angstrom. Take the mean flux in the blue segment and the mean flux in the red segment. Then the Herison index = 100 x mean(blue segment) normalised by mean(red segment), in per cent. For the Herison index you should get 104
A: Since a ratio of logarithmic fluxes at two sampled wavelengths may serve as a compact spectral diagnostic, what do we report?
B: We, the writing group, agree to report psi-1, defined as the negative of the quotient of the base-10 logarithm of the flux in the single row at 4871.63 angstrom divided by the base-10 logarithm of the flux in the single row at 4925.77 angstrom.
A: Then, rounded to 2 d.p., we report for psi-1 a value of -0.91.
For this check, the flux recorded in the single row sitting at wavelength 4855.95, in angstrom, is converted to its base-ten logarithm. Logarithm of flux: 1.20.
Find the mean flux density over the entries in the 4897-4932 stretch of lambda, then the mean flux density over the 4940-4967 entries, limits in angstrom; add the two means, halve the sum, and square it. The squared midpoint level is 314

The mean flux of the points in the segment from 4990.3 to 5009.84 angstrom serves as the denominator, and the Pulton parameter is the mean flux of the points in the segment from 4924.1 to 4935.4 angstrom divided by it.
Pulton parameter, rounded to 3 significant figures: 1.05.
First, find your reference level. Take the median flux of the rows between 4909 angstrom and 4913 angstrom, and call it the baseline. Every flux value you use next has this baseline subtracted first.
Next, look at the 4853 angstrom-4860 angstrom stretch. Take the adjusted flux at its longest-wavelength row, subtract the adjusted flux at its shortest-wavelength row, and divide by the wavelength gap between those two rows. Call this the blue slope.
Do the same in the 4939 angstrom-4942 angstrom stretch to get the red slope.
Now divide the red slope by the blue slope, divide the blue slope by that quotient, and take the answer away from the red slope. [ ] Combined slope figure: 0.6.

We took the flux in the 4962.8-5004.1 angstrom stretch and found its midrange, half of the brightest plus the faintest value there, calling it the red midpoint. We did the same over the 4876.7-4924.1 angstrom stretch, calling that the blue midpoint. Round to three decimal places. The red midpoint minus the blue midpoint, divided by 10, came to 0.035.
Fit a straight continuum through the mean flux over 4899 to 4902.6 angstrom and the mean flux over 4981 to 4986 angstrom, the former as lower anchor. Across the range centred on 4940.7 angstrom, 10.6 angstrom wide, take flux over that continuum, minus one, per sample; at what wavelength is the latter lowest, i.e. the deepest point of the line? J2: 4938.27 angstrom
